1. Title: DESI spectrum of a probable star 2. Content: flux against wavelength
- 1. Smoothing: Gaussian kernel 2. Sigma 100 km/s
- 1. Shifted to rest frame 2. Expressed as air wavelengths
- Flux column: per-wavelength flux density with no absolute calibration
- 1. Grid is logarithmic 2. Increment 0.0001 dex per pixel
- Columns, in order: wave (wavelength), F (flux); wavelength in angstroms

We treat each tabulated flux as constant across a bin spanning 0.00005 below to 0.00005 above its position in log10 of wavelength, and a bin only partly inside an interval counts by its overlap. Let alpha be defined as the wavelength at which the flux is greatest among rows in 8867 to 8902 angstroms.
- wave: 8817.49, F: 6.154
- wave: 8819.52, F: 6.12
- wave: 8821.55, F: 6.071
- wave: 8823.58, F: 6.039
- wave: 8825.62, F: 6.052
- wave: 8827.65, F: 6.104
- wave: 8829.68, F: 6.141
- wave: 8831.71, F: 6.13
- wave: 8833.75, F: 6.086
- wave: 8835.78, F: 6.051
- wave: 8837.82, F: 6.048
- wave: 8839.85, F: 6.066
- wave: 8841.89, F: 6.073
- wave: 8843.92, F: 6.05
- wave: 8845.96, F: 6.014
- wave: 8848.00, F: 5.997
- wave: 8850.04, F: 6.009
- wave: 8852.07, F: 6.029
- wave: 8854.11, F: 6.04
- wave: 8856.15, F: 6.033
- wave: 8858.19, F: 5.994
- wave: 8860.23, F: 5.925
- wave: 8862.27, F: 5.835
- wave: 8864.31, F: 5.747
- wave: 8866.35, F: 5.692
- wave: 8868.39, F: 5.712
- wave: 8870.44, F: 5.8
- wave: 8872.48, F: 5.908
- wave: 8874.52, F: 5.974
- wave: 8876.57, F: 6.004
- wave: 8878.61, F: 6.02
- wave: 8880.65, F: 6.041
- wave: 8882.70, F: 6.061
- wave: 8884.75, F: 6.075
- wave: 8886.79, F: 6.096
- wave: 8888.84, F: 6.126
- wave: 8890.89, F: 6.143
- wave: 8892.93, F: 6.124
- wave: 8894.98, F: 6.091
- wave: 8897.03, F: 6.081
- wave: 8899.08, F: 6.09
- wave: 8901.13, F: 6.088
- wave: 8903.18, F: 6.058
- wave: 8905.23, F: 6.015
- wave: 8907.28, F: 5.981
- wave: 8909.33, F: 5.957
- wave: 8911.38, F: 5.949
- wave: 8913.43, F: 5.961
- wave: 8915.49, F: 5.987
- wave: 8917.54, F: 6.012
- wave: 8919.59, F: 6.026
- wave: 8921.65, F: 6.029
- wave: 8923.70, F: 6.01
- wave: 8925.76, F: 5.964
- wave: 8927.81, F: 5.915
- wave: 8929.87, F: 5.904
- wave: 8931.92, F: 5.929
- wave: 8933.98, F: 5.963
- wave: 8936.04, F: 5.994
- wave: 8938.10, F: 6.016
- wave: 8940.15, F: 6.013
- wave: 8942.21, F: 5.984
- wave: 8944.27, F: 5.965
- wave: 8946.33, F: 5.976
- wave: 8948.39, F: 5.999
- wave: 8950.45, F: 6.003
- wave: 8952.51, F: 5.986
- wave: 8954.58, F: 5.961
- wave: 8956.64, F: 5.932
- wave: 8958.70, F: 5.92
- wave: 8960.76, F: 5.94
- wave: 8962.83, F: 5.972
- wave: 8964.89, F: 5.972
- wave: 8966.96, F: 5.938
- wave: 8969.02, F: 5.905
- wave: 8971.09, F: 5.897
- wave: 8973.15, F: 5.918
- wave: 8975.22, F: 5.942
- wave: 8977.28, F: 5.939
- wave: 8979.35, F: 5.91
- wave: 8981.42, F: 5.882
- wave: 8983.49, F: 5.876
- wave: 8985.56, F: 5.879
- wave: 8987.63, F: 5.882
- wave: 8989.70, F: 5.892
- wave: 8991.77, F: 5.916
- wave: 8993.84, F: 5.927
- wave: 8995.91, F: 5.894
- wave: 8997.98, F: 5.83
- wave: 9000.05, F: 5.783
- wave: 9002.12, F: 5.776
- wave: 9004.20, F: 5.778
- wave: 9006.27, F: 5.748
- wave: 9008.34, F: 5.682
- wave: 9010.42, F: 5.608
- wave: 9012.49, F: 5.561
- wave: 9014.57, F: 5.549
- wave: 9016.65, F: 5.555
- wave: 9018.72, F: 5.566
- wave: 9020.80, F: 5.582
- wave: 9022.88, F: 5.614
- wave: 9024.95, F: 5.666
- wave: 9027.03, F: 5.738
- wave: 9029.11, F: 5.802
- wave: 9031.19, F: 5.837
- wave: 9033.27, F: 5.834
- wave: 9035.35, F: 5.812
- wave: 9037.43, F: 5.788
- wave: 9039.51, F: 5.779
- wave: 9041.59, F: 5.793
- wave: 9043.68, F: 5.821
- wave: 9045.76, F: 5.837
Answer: 8890.89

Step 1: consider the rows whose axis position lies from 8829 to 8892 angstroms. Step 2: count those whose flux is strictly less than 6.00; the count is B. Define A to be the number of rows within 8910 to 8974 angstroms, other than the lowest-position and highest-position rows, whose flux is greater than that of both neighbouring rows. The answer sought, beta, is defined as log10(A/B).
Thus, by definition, -0.5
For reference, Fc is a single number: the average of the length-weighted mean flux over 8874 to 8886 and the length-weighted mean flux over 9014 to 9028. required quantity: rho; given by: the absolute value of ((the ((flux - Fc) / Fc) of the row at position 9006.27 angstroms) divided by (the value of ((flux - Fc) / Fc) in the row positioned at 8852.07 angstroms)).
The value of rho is 0.4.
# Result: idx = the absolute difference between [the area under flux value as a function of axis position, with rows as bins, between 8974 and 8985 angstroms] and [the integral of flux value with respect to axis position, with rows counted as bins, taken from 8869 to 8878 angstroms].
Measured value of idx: 12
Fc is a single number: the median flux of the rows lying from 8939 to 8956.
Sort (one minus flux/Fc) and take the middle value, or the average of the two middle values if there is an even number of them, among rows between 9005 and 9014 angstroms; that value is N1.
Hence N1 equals 0.057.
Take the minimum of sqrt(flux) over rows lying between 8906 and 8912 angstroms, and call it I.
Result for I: 2.44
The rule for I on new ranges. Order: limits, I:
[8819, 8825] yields 2.46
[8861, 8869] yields 2.39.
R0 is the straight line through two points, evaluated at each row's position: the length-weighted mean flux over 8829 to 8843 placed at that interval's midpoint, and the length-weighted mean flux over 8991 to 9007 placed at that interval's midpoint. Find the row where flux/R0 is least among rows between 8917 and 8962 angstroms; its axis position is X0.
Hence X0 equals 8929.87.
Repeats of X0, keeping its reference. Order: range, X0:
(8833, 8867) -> 8866.35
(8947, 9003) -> 9002.12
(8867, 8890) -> 8868.39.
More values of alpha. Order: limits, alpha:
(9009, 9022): 9010.42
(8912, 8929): 8921.65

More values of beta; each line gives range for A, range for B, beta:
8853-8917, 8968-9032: -1.2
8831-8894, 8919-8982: -0.9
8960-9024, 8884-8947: -0.7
